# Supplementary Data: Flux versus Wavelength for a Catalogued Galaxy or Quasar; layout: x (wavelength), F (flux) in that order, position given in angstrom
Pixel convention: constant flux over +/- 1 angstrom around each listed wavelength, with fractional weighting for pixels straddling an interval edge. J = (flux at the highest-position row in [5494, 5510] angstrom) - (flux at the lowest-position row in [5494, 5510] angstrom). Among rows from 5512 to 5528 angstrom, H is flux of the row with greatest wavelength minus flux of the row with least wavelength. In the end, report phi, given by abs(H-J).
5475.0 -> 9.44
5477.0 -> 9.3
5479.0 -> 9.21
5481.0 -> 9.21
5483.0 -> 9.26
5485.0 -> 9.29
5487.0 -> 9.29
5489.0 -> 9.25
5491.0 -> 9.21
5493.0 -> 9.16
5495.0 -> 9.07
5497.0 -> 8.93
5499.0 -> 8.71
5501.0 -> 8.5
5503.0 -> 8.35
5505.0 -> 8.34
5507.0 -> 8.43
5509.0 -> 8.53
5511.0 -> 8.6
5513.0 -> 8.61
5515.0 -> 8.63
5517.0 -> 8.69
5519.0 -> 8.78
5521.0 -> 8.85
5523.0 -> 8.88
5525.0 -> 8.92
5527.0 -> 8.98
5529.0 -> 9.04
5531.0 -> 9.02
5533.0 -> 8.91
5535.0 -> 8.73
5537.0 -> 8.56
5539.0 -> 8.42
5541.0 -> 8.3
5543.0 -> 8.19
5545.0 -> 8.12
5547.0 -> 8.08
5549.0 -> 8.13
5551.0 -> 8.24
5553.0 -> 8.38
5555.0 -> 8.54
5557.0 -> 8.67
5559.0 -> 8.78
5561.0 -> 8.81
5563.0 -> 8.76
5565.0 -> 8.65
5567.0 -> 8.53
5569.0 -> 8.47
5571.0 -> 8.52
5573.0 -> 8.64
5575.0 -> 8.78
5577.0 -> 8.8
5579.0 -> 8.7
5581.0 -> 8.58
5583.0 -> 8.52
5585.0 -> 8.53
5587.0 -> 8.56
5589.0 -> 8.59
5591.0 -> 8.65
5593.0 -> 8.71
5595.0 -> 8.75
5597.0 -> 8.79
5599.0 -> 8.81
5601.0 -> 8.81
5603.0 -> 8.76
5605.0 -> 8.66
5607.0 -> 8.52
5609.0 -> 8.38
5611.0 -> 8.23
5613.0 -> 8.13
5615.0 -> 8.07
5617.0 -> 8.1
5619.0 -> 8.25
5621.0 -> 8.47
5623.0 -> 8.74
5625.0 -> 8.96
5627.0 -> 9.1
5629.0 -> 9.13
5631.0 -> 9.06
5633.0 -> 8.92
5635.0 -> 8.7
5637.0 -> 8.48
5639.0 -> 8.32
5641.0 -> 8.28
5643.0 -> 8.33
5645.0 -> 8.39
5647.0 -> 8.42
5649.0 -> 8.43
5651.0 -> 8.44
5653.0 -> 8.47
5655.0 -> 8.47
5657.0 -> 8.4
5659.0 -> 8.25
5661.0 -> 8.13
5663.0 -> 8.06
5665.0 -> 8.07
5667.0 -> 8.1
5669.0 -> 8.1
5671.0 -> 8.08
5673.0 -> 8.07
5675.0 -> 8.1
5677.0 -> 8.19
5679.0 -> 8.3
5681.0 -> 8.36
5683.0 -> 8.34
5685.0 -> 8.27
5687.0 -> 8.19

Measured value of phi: 0.9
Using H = 0.37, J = -0.540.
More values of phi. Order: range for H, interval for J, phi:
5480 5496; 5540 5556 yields 0.4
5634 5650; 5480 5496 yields 0.1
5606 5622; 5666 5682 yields 0.3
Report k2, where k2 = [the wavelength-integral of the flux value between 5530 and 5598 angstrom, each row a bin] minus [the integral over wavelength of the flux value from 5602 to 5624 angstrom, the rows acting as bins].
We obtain 398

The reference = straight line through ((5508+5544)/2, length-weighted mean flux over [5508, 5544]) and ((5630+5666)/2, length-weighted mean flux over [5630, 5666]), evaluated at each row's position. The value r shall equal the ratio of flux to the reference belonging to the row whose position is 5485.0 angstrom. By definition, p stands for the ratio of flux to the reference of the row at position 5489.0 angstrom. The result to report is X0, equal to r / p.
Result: 1.00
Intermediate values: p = 1.053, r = 1.06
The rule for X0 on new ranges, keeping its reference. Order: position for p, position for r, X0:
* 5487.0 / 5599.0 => 0.98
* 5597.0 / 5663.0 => 0.93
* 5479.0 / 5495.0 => 0.99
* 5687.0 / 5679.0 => 1.01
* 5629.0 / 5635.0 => 0.95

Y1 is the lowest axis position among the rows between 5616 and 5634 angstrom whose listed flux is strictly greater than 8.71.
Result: 5623.0 angstrom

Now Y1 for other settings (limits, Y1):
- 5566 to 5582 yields 5575.0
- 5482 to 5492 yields 5483.0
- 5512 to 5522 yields 5519.0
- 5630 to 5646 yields 5631.0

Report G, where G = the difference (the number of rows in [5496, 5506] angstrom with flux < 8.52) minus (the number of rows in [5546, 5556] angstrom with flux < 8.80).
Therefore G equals -2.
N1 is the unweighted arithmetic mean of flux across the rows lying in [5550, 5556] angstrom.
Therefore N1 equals 8.4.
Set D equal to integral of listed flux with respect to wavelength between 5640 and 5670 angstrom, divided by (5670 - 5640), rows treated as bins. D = 8.29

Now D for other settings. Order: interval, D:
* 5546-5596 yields 8.57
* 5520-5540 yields 8.83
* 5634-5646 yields 8.42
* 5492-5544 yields 8.70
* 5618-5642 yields 8.70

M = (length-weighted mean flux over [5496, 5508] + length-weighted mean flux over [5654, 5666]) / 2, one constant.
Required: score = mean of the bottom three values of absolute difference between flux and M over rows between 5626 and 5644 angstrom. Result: 0.072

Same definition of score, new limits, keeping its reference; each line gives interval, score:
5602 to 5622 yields 0.074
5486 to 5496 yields 0.760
